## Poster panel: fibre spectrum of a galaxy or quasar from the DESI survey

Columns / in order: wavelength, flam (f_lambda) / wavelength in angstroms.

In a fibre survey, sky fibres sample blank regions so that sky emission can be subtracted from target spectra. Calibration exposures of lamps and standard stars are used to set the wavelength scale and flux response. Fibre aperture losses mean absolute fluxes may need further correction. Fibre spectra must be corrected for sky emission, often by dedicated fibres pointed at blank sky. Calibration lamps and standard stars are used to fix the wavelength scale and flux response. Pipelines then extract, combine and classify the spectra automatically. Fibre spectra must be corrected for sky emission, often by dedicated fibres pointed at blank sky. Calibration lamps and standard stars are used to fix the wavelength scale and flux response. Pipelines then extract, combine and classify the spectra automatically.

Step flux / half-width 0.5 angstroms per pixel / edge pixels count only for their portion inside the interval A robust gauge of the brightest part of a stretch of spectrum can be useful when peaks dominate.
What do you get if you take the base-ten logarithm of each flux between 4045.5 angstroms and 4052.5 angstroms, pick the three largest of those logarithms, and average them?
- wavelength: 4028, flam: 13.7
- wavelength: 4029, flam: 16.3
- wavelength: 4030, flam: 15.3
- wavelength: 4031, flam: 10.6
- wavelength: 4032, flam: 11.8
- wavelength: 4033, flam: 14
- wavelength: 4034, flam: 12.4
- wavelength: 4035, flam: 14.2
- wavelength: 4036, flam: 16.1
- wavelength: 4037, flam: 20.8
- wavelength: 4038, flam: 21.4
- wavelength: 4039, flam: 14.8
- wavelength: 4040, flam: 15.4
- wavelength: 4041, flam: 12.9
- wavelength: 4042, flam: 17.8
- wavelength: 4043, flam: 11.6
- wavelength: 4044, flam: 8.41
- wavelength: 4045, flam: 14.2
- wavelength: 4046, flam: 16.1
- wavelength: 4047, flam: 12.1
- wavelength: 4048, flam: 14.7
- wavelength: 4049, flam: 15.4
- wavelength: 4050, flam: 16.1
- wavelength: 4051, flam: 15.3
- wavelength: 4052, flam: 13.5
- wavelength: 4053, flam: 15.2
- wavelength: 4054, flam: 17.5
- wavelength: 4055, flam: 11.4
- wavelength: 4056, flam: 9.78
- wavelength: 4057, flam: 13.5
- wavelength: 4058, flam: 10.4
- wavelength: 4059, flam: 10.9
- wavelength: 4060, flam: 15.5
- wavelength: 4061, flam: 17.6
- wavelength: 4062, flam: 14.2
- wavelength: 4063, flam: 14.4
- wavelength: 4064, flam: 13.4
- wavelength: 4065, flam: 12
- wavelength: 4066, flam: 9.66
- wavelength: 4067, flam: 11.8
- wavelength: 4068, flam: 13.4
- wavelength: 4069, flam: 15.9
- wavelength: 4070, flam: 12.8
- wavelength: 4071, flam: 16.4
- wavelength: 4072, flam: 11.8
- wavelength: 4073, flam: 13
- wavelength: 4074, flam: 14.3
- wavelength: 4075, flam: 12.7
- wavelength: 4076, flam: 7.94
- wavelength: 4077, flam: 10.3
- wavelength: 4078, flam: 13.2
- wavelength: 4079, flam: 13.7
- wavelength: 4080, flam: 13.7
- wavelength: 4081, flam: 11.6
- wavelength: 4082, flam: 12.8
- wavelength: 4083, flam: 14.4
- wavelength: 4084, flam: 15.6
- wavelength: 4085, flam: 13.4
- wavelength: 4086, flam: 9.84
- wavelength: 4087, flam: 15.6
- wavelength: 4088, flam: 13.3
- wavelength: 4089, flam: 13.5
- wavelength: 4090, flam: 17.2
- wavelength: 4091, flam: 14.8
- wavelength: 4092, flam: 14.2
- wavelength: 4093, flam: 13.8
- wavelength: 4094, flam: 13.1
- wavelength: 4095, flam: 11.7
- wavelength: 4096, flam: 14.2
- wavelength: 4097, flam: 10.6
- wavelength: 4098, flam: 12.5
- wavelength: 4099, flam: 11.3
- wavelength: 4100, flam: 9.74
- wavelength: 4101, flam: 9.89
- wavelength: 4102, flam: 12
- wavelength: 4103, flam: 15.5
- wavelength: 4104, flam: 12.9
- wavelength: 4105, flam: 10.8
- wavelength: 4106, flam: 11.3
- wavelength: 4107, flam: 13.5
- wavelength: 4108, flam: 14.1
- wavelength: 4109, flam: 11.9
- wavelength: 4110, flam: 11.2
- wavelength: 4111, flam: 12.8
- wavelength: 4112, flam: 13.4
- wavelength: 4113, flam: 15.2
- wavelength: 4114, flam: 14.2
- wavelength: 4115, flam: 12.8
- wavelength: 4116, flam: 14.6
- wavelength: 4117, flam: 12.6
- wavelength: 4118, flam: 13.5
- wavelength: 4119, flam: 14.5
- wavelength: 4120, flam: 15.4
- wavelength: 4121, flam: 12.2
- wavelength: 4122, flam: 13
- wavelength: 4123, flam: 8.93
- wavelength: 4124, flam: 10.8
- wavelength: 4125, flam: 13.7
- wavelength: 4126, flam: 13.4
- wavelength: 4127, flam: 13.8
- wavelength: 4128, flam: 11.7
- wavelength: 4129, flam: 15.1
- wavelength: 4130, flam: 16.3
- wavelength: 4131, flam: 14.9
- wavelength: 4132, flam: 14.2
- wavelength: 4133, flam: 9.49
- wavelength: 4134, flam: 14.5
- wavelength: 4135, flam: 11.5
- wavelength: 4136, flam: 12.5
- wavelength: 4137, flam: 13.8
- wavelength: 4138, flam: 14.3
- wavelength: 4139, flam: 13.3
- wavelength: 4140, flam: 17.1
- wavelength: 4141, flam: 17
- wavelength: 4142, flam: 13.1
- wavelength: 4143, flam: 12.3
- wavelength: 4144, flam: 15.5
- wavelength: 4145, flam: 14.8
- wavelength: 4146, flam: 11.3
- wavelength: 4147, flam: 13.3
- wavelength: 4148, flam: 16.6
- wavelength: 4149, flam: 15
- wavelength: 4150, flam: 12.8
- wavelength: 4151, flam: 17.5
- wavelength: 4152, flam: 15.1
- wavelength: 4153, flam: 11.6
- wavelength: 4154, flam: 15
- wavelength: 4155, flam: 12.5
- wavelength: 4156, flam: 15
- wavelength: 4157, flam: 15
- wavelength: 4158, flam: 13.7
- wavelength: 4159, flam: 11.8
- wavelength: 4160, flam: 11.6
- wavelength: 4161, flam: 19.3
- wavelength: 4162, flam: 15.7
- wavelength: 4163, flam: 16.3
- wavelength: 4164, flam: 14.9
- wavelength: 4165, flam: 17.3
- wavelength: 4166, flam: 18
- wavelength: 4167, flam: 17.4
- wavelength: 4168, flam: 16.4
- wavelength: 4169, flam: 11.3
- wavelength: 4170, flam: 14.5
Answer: 1.200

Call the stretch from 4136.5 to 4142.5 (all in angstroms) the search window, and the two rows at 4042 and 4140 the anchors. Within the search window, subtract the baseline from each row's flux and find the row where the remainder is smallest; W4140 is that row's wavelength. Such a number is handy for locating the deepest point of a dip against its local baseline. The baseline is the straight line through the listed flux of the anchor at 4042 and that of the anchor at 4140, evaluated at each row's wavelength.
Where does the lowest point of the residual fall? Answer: 4142 angstroms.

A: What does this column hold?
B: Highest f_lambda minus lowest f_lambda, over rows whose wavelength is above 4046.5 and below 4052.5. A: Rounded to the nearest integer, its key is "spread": 4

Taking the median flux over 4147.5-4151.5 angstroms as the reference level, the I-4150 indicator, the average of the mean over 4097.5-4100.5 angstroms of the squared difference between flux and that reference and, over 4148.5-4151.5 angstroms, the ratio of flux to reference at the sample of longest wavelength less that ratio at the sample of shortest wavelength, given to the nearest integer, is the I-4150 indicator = 11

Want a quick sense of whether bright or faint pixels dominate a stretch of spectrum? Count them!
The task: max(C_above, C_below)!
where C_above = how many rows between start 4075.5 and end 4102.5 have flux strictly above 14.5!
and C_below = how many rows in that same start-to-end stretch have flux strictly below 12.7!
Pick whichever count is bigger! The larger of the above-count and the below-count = 11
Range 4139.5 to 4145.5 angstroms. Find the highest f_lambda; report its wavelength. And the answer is 4140 angstroms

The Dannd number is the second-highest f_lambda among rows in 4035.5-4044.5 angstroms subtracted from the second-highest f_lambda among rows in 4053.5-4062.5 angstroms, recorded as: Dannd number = -3.3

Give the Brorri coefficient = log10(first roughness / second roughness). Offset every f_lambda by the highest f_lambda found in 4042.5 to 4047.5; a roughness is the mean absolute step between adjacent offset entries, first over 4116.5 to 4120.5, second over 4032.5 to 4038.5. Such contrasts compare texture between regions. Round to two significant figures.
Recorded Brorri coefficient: -0.36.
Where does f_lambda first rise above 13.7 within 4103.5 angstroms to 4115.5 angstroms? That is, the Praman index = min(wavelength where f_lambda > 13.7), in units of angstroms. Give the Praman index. 4108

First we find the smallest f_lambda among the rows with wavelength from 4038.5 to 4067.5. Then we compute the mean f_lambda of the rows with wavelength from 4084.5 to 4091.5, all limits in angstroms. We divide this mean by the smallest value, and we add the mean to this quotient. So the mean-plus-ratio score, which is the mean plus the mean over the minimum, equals 15.6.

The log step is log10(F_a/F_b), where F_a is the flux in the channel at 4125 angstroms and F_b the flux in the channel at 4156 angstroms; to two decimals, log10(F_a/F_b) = -0.04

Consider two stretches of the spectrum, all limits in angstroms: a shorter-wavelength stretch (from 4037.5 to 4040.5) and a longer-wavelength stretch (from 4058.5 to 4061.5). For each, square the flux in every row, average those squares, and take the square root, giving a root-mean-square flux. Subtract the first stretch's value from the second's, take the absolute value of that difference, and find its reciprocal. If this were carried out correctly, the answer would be 0.40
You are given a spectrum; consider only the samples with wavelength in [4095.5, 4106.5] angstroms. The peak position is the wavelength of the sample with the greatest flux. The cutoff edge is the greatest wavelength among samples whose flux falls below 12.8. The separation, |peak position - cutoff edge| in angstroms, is 3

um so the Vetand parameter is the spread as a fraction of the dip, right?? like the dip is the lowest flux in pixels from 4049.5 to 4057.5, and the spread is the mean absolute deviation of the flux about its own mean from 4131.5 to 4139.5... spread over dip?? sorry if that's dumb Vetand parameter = 0.14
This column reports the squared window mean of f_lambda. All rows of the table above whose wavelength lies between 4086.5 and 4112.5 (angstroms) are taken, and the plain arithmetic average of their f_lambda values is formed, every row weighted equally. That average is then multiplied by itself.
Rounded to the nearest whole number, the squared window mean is 166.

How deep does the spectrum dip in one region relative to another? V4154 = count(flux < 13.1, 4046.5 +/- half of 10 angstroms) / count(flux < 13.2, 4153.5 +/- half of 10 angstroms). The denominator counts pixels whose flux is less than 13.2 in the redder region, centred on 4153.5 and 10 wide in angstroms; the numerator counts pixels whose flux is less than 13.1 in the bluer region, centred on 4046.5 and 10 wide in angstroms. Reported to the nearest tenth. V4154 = 1.0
